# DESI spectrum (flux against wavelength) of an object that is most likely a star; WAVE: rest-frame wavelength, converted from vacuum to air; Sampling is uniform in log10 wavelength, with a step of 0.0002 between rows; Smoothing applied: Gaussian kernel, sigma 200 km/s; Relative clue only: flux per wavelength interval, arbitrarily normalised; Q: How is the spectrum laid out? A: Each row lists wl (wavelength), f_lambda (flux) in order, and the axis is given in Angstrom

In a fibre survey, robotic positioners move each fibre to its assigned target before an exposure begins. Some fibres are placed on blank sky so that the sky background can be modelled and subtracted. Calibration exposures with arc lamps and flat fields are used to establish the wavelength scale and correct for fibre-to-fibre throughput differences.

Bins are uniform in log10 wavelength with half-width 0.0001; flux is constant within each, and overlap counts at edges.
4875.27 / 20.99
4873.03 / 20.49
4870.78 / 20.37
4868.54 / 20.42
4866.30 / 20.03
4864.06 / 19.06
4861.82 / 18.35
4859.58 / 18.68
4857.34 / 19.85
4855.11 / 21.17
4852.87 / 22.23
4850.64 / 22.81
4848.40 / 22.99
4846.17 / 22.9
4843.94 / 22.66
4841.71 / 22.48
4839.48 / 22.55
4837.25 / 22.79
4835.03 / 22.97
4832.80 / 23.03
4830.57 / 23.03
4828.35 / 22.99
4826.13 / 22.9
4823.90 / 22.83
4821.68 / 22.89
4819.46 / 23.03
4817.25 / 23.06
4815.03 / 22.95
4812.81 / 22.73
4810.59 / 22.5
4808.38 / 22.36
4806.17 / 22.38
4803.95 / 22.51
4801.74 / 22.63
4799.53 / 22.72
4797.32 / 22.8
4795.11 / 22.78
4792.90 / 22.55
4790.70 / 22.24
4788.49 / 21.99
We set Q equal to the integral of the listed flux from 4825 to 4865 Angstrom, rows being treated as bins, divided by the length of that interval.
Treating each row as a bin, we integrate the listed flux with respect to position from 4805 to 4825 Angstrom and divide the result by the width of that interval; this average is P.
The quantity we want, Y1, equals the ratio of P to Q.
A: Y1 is 1.04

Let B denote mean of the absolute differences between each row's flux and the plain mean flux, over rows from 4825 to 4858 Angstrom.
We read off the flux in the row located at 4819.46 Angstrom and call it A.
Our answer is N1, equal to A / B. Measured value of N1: 41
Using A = 23.03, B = 0.6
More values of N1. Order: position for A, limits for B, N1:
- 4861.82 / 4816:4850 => 130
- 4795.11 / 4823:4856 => 73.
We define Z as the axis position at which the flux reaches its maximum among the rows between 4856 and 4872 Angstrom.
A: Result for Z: 4868.54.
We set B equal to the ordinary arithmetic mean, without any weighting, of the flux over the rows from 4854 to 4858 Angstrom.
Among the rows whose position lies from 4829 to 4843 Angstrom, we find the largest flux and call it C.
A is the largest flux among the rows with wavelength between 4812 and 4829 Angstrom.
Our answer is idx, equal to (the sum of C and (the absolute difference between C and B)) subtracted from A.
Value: -2.5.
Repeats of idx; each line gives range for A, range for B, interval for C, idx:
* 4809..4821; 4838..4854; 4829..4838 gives -0.3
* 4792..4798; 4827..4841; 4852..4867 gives -0.1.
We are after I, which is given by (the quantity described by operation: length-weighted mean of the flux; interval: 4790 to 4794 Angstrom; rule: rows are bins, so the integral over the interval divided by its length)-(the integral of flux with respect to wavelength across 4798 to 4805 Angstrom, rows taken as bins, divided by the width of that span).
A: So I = -0.2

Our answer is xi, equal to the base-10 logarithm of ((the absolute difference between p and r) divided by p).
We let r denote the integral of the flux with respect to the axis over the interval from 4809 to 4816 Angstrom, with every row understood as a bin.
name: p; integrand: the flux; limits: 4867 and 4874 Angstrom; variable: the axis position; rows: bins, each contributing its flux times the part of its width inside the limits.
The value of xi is -0.9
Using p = 143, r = 159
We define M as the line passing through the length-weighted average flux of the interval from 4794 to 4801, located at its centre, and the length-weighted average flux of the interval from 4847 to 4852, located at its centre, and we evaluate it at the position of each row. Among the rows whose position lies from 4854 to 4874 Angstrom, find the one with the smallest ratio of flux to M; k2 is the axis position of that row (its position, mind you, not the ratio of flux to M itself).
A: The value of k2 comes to 4861.82 Angstrom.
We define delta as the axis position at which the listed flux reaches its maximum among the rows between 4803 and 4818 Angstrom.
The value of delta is 4817.25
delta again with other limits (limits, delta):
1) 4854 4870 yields 4855.11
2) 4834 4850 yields 4848.40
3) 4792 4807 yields 4797.32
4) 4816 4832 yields 4817.25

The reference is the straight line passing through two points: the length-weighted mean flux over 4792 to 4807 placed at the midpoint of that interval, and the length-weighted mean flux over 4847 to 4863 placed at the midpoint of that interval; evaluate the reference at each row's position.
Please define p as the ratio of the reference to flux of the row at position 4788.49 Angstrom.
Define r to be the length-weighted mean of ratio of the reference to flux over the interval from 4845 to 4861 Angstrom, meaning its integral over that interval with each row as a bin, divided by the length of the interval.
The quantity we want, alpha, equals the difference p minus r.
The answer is 0.06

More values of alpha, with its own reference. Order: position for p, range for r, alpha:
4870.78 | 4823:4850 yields 0.06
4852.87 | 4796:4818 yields -0.04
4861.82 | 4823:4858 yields 0.18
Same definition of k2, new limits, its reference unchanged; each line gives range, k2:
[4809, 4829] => 4810.59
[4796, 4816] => 4808.38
